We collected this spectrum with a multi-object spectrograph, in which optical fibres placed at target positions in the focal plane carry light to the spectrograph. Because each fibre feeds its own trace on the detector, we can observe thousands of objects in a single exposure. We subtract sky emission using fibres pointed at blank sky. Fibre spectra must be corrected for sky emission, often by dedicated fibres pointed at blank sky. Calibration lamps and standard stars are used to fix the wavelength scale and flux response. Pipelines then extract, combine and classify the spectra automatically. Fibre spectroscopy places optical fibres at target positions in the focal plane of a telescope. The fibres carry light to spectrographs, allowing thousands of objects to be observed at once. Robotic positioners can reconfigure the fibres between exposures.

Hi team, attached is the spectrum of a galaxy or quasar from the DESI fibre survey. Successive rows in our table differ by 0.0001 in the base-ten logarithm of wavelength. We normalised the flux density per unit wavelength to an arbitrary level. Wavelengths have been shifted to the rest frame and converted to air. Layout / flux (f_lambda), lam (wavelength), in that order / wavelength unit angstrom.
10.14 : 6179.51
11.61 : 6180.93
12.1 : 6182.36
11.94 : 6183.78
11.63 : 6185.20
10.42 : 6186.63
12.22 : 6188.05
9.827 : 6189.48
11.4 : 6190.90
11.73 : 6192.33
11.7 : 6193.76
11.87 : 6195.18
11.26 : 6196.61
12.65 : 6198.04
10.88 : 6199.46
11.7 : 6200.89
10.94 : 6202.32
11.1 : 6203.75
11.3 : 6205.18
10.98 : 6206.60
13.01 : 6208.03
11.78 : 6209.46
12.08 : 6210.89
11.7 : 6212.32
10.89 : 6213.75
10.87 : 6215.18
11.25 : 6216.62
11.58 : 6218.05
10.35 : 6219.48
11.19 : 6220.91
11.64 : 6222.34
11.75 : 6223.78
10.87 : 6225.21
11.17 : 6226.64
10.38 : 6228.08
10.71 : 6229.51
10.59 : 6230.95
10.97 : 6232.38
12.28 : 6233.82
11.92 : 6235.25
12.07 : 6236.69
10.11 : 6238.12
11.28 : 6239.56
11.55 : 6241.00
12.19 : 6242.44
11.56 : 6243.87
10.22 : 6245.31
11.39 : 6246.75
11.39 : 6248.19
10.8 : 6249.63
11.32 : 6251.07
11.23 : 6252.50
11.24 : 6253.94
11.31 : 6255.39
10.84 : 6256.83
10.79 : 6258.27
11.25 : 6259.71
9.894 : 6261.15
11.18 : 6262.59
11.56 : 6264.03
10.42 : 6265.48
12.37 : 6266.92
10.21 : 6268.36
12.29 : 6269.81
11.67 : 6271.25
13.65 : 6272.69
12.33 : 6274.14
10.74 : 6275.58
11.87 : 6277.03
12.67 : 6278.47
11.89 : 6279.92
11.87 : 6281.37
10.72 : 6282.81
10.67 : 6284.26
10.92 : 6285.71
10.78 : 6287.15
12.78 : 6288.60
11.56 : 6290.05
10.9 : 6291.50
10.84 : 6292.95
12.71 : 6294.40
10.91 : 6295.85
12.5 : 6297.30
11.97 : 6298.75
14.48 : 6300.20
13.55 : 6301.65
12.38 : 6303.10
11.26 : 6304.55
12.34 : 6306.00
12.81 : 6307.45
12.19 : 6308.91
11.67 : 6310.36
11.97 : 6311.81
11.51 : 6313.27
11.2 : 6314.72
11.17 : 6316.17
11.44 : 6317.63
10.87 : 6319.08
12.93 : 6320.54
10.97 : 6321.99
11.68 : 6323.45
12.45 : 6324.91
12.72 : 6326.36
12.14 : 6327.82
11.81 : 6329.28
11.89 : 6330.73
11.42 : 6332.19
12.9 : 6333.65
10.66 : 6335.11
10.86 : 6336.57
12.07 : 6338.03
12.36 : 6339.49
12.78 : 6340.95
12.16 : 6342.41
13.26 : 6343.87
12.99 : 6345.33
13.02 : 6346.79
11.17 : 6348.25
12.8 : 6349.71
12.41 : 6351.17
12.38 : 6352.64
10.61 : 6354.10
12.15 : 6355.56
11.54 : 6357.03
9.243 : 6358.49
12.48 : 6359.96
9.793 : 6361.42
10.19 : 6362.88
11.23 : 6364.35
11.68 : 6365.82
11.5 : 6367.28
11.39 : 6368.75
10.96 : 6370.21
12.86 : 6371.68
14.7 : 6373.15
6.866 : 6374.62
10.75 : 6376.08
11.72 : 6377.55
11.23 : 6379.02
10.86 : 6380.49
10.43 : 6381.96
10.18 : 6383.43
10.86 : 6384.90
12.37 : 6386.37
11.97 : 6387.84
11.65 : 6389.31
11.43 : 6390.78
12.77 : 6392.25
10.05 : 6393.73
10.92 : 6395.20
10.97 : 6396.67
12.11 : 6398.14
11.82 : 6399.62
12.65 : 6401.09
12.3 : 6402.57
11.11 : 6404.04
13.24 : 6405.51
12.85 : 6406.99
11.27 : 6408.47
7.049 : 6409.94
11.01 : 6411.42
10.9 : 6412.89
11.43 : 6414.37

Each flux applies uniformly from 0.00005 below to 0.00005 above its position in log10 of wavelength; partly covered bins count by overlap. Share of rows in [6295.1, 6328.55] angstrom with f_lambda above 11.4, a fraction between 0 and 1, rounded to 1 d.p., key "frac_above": 0.7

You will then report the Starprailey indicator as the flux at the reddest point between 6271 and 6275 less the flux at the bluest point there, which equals 0.7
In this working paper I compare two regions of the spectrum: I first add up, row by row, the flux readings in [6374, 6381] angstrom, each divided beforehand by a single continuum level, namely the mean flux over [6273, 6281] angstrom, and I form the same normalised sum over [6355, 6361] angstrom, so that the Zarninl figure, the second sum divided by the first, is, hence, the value 0.88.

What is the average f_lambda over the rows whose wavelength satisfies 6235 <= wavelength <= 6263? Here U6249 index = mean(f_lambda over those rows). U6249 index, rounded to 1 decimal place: 11.2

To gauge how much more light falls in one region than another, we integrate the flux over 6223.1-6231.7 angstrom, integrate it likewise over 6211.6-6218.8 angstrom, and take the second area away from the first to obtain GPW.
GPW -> 13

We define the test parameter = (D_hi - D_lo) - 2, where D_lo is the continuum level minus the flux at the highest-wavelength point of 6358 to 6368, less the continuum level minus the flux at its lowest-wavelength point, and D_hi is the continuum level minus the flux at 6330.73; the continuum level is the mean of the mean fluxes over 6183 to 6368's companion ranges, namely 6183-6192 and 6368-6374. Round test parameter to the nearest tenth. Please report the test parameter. 0.2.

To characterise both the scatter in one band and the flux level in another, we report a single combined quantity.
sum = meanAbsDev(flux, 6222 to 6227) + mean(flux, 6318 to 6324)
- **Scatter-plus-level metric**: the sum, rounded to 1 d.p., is 11.9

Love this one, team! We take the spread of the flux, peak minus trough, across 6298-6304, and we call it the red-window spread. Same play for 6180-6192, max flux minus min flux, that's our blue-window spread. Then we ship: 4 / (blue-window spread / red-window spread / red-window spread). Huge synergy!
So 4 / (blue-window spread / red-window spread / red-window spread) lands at 11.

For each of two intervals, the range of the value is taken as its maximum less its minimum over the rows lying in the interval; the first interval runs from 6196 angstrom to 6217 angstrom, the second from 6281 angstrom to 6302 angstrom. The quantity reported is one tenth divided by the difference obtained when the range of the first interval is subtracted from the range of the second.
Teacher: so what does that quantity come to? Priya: 0.06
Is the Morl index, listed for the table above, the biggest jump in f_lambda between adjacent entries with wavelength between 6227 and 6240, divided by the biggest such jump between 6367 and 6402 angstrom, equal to 0.25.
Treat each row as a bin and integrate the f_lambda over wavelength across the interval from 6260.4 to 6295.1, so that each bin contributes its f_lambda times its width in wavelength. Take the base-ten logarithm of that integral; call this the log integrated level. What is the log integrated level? 2.60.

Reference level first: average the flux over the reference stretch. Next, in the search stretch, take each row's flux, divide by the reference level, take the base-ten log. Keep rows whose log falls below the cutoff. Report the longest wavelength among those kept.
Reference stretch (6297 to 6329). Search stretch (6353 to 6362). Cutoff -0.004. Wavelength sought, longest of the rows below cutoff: 6361.42 angstrom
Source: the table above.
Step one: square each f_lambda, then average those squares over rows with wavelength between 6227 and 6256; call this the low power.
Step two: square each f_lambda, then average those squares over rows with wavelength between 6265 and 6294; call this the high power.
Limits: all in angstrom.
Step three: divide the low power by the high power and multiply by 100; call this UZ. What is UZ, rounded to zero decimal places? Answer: 94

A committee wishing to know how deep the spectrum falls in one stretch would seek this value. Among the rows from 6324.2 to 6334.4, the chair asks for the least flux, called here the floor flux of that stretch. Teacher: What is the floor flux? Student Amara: 11.42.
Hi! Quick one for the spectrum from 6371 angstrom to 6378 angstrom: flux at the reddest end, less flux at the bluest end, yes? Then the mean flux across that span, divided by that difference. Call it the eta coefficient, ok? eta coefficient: -10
